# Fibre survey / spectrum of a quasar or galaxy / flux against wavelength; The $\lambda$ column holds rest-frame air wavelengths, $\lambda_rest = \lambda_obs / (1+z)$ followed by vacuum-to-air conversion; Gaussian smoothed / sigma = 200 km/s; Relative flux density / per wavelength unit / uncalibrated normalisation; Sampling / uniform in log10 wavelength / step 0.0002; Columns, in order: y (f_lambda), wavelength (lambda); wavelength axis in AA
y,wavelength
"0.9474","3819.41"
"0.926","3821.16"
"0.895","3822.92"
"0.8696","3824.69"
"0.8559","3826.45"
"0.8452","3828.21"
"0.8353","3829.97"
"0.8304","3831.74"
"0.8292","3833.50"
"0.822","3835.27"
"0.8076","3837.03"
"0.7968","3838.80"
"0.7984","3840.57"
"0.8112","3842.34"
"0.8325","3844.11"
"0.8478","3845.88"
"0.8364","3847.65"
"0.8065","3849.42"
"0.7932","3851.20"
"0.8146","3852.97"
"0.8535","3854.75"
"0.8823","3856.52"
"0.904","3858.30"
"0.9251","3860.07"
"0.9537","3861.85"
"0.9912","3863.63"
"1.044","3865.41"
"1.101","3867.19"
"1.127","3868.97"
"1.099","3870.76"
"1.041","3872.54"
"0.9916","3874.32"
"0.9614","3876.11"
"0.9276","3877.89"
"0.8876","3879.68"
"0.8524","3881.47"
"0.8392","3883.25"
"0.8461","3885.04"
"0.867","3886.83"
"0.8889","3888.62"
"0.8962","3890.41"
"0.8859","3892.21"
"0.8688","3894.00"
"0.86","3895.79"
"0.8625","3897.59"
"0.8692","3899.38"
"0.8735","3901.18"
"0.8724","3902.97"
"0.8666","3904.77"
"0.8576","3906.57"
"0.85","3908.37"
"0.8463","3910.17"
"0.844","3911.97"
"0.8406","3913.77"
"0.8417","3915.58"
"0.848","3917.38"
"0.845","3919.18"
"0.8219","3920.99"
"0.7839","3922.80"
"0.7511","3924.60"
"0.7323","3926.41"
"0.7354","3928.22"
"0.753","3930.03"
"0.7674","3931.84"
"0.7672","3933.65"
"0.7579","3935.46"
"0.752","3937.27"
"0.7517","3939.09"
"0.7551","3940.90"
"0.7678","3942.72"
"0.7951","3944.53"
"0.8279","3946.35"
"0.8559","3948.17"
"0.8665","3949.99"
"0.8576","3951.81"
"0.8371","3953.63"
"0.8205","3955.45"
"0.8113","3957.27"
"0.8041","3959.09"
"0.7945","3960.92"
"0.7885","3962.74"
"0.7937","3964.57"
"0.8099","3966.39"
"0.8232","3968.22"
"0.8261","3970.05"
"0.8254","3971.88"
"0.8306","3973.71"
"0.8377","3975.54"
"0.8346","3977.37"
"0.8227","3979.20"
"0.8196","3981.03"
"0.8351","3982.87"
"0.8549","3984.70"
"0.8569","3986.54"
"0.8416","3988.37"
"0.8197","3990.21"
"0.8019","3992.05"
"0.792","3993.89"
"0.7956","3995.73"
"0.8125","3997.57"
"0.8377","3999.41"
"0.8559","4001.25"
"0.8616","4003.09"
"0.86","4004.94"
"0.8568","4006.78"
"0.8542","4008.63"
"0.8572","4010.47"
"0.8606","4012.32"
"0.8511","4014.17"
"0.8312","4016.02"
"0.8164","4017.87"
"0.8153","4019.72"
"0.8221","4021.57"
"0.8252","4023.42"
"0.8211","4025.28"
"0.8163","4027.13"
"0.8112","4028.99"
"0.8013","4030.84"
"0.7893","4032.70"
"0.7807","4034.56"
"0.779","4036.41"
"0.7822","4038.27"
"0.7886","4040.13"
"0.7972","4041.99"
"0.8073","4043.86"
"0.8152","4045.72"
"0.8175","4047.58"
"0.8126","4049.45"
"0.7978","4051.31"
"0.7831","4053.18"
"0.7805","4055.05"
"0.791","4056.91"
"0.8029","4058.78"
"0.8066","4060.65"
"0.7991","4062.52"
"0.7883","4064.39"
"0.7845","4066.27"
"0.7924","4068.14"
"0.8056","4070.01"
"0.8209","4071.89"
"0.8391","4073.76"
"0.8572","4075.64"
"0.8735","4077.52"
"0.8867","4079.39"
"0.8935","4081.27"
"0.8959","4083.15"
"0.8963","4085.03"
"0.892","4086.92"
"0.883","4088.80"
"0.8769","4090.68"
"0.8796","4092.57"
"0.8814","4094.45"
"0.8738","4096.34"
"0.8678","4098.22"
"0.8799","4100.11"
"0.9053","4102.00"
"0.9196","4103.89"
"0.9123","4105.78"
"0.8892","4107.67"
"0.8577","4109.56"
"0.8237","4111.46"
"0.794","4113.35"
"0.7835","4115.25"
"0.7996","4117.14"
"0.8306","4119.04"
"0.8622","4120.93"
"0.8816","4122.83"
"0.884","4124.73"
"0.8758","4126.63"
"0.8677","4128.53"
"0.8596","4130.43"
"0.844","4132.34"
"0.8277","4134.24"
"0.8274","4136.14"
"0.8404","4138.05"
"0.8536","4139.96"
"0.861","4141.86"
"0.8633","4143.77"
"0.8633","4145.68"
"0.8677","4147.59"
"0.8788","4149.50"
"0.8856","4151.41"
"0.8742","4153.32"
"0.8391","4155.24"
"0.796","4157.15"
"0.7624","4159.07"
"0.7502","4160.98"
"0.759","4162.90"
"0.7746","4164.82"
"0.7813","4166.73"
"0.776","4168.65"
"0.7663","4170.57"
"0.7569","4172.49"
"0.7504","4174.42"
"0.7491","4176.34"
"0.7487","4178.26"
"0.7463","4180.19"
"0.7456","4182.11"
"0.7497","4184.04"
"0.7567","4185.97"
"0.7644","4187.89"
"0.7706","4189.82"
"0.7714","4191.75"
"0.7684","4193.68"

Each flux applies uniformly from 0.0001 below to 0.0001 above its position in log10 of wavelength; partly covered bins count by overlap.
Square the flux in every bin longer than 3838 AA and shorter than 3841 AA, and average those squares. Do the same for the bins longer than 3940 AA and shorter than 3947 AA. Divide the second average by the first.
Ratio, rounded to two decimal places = 0.97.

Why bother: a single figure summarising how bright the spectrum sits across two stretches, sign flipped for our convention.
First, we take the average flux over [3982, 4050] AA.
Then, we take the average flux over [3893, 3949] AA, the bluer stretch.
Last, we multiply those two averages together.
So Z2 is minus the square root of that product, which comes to -0.82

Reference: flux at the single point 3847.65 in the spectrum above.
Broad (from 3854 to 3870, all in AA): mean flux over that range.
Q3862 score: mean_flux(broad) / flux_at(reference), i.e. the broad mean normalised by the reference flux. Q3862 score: 1.17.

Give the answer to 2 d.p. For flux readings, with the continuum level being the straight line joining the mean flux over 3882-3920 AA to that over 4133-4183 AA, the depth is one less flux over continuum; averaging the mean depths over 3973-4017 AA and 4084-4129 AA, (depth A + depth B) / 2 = -0.03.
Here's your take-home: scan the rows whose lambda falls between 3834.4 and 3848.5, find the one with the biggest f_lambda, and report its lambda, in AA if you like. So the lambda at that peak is 3845.88 AA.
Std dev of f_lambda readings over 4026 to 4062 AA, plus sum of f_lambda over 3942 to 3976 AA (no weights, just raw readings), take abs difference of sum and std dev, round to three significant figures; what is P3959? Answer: 15.6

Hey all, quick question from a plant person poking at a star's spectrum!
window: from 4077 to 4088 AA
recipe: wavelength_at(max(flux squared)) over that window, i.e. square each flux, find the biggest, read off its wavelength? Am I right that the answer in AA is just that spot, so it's 4085.03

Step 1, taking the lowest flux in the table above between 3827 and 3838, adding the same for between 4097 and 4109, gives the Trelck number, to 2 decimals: 1.68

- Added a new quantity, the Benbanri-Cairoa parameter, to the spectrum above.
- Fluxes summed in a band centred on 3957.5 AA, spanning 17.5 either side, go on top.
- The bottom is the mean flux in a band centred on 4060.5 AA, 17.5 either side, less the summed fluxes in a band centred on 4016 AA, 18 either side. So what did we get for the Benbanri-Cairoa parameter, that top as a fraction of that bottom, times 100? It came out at -103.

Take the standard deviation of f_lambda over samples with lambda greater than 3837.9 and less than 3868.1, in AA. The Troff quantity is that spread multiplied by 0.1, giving 0.009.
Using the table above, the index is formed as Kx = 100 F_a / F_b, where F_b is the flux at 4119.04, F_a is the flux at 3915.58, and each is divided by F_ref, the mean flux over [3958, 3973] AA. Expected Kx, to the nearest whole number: 101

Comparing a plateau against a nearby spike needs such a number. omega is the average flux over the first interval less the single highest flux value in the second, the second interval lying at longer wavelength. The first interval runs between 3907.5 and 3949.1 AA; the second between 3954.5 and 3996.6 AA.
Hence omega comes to -0.062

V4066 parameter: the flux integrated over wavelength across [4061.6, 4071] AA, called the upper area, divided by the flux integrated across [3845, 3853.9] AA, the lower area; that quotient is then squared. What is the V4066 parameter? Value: 1.0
